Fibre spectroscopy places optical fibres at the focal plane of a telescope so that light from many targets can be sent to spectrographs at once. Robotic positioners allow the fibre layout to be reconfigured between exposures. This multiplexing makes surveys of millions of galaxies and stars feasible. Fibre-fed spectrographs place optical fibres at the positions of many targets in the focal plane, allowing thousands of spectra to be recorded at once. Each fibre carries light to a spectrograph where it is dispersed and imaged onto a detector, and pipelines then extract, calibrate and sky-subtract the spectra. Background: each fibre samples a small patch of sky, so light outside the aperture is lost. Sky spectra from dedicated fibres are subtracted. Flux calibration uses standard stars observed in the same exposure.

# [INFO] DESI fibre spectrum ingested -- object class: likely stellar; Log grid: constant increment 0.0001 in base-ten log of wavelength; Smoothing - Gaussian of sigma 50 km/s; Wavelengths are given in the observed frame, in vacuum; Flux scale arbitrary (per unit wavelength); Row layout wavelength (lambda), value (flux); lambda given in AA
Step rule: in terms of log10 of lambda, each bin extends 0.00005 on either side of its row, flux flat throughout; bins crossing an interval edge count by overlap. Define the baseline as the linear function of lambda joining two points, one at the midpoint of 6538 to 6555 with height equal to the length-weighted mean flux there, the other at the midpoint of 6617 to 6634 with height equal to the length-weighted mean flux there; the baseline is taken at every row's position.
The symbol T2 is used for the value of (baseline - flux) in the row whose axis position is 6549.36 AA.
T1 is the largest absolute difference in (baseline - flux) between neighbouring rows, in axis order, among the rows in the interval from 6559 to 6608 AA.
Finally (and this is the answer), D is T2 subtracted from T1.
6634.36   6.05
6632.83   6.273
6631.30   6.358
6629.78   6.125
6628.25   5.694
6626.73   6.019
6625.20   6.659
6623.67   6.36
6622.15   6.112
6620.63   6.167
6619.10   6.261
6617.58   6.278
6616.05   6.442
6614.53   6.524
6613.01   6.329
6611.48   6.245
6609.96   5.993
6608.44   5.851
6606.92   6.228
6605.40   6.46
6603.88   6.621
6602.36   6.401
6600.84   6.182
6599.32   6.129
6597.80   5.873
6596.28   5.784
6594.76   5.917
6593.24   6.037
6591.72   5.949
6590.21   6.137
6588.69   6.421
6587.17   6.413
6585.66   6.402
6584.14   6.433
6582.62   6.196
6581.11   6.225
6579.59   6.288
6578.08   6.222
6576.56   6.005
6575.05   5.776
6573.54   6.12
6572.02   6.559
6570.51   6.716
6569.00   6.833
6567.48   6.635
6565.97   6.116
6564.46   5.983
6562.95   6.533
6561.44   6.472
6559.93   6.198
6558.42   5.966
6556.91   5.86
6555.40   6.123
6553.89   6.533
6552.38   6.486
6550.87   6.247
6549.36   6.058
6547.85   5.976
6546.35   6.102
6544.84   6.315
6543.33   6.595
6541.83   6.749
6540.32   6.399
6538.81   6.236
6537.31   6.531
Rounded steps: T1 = 0.548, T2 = 0.3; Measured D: 0.3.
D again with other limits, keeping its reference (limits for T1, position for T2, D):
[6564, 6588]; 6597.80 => 0.1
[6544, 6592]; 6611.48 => 0.6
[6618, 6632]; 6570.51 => 1.1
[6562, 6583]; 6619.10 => 0.6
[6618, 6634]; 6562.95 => 0.9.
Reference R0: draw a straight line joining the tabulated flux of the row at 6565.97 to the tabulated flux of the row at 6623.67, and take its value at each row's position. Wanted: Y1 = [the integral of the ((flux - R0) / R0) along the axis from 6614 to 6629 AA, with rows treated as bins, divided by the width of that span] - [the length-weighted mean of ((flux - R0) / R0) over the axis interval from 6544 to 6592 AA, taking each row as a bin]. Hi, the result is -0.04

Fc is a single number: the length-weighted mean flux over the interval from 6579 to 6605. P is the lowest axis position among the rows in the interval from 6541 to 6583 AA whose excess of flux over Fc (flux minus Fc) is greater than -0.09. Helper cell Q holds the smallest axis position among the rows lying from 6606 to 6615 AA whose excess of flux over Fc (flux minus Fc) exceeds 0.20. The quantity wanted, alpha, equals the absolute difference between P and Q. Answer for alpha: 72.7 AA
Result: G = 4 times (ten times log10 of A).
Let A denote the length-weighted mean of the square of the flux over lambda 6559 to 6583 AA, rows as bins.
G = 64.0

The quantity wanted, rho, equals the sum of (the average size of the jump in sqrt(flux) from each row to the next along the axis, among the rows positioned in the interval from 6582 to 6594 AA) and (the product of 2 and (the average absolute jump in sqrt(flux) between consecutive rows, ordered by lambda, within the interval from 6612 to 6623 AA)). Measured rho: 0.06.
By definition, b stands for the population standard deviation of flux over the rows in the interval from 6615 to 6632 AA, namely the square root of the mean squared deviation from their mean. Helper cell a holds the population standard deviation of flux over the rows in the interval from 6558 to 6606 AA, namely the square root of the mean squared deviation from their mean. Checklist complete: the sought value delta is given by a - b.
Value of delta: 0.03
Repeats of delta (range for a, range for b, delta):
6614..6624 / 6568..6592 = -0.13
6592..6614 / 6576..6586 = 0.11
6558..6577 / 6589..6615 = 0.08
